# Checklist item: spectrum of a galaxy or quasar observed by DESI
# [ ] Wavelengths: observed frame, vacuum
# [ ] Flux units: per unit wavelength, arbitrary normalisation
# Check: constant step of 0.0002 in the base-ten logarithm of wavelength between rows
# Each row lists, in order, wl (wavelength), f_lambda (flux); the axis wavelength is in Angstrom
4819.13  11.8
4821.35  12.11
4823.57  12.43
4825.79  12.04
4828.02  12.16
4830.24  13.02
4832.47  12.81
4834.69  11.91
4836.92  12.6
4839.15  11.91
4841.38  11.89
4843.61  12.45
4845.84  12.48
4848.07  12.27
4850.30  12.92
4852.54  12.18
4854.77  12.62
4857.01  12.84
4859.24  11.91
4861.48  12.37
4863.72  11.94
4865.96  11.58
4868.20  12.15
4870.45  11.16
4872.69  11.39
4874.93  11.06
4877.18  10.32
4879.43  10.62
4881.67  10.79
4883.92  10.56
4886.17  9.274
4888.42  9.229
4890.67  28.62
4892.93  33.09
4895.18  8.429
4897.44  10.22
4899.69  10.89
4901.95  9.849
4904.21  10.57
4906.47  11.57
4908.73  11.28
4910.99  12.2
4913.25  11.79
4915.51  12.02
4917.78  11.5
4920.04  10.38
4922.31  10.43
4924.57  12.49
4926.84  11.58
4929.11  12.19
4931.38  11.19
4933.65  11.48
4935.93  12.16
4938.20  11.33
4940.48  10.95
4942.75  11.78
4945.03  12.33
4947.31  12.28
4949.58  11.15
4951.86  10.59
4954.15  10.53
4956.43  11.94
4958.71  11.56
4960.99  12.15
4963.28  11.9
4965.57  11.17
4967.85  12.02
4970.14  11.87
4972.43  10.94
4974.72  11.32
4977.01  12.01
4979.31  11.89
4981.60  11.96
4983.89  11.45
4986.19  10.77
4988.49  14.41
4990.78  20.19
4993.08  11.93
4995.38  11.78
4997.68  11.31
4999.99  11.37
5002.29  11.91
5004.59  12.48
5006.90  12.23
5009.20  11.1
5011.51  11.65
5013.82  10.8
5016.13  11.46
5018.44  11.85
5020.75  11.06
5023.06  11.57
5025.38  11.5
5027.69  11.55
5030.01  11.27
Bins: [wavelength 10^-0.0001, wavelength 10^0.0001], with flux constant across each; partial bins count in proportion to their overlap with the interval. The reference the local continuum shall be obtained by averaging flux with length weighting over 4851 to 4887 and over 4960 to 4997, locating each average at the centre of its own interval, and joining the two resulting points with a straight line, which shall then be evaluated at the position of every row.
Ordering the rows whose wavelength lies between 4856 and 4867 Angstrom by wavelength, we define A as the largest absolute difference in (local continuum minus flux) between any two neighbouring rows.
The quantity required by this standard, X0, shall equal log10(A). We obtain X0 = -0.02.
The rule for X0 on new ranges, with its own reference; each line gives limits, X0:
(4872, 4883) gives -0.12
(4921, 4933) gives 0.31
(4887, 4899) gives 1.39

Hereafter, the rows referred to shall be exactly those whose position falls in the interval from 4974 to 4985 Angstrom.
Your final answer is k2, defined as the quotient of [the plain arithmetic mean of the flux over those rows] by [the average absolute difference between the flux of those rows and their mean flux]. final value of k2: 43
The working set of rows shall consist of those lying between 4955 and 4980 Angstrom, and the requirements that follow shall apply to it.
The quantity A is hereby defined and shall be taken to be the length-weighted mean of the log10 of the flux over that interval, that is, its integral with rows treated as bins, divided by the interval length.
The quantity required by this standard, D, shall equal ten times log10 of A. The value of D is 0.28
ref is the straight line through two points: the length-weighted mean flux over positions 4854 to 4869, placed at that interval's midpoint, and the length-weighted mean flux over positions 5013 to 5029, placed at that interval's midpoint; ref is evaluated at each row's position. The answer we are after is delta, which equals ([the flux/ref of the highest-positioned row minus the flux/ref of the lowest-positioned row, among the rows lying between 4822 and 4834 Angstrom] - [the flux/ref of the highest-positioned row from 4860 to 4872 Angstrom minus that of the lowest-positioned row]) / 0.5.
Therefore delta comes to 0.3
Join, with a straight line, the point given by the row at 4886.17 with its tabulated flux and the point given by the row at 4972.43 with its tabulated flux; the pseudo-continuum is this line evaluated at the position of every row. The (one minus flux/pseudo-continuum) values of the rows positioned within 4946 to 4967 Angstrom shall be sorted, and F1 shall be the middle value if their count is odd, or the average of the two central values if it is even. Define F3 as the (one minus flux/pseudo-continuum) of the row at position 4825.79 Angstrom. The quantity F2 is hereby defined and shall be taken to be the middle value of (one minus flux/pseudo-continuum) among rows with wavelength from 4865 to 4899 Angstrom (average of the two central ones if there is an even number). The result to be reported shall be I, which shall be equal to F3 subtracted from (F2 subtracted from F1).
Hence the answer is 0.58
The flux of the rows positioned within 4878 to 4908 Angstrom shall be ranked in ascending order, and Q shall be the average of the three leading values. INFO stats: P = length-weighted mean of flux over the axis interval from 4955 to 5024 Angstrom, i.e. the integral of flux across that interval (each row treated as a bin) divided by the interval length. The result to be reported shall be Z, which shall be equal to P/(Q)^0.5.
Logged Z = 4.0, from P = 12.0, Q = 9.0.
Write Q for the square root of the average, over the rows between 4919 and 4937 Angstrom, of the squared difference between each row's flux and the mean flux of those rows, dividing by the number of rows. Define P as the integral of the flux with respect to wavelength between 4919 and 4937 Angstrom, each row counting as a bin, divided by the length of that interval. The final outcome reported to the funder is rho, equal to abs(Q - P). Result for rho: 10.7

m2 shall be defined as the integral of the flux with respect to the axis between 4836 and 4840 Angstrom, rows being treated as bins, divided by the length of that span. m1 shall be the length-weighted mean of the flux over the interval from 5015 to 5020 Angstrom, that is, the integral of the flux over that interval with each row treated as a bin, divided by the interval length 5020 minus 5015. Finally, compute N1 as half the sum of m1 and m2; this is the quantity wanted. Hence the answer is 11.9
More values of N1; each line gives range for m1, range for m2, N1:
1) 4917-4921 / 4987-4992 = 13.9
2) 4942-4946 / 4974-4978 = 11.9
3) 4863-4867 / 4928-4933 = 11.7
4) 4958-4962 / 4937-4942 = 11.6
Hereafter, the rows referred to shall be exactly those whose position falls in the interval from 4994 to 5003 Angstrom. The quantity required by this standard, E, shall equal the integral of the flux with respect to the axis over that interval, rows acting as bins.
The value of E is 104.2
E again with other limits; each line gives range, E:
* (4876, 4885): 95.2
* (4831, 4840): 111.1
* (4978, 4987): 103.9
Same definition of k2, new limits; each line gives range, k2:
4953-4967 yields 25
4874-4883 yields 47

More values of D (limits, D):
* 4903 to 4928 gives 0.24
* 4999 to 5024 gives 0.27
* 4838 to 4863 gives 0.38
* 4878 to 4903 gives 0.36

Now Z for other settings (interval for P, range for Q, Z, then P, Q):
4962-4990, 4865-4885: 3.7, 11.9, 10.5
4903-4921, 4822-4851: 3.3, 11.4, 11.9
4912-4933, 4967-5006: 3.5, 11.5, 11.0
